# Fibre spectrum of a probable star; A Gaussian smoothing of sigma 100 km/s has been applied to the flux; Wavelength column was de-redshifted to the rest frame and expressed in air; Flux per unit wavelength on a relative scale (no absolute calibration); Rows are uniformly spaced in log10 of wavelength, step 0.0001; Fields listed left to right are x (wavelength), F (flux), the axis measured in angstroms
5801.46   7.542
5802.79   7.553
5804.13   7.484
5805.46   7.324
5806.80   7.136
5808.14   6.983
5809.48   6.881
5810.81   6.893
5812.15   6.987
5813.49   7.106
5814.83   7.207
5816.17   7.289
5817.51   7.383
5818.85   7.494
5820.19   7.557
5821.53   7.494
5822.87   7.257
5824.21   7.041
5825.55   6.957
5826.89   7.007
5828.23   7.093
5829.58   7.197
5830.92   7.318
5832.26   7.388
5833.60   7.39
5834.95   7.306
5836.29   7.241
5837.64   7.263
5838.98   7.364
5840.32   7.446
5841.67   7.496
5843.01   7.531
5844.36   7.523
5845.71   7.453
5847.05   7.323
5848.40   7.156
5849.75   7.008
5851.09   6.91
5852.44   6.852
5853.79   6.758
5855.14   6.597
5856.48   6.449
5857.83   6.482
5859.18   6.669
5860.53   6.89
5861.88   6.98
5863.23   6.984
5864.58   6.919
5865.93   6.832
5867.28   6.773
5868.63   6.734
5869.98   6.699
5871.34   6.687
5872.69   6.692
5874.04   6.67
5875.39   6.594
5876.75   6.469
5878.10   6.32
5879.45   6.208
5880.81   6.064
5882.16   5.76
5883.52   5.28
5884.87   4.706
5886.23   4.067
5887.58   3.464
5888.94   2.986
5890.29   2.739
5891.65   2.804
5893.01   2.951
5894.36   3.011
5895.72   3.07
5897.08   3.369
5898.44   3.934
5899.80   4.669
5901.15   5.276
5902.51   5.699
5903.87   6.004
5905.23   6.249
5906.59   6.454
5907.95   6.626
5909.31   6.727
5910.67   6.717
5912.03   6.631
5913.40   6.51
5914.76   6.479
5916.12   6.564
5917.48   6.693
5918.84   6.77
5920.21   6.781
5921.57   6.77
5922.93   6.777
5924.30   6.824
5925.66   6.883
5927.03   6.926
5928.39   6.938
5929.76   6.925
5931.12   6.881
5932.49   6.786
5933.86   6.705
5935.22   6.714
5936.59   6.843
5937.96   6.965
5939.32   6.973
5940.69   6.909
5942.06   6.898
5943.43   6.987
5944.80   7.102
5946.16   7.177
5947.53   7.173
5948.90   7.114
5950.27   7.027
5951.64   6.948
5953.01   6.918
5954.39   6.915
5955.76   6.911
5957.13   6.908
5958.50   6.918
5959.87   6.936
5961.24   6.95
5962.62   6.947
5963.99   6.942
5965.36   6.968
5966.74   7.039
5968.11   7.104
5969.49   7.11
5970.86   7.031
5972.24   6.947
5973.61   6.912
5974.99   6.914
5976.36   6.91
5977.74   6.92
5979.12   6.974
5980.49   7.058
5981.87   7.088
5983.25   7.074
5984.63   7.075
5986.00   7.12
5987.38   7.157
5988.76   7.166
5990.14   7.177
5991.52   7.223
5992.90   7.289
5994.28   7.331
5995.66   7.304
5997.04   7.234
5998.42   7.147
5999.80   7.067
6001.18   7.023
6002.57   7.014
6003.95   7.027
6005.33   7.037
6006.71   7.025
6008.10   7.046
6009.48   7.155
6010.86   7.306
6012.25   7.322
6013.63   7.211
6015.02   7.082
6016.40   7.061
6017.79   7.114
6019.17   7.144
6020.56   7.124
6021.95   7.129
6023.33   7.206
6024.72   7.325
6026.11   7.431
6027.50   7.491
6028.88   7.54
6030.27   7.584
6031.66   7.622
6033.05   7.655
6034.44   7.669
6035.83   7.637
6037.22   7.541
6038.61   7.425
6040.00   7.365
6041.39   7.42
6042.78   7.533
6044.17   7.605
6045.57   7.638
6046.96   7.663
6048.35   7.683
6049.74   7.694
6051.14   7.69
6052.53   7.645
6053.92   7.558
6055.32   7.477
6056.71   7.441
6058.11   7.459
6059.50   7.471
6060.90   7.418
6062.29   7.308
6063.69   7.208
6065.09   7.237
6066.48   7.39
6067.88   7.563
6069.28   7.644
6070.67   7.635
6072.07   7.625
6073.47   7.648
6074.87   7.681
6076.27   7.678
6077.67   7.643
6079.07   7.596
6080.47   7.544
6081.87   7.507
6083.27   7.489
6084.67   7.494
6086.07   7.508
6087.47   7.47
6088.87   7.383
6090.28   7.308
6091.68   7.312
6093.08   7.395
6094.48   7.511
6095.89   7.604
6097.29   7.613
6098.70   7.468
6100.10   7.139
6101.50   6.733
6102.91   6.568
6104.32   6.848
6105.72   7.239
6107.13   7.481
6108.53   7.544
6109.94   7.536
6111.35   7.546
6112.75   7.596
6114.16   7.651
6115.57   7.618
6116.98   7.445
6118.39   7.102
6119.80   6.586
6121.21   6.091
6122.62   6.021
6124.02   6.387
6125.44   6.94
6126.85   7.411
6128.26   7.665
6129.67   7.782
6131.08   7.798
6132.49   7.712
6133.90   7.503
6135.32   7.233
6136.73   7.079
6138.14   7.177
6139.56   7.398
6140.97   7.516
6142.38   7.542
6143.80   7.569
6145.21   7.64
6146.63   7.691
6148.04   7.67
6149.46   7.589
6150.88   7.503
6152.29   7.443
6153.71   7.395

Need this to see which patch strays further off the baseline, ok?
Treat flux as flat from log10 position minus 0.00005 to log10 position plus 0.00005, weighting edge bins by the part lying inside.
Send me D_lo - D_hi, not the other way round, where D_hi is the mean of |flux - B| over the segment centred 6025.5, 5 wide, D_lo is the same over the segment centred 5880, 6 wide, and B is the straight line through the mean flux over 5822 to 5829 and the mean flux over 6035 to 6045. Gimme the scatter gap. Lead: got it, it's 1.0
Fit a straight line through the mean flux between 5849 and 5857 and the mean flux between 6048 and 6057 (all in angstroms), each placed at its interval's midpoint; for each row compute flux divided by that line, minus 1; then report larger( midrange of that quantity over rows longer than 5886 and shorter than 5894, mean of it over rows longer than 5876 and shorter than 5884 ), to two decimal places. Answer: -0.12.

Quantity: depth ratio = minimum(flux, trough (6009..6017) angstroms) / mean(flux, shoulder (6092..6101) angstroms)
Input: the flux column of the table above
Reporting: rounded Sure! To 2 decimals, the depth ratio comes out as 0.95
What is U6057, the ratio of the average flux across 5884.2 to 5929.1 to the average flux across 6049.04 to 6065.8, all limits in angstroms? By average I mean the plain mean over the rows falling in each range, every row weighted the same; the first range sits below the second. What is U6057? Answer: 0.73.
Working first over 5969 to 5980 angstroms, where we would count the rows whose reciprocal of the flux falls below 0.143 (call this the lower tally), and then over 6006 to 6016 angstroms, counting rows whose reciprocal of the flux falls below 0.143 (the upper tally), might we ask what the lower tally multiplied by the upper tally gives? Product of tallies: 14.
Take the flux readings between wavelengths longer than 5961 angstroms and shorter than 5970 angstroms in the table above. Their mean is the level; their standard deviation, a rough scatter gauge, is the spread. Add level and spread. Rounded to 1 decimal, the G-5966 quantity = 7.1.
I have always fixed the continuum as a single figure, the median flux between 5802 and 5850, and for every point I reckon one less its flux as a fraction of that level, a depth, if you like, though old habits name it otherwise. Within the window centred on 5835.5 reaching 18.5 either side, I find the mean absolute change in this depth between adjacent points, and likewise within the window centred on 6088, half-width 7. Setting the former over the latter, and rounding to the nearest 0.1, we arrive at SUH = 1.8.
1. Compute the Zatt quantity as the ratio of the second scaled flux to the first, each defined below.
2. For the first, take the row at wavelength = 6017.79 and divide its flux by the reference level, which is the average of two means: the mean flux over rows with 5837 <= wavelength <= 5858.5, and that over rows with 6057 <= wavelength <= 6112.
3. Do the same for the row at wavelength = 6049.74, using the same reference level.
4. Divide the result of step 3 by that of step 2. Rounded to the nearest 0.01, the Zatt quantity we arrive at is 1.08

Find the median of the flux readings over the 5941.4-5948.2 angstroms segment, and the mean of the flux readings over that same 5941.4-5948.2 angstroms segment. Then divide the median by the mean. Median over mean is 1.00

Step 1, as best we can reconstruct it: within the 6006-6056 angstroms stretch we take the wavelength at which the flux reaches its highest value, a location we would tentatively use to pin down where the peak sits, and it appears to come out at 6049.74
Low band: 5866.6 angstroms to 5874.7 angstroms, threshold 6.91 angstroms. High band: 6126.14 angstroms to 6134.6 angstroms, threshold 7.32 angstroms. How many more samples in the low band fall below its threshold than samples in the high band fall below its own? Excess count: 6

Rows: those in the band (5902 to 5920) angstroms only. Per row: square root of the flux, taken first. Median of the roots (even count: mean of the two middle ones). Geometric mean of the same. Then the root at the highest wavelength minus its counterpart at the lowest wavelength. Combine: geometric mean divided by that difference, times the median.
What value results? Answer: 30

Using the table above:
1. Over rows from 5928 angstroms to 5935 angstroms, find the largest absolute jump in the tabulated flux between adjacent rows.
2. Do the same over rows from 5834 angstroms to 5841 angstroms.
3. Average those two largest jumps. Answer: 0.098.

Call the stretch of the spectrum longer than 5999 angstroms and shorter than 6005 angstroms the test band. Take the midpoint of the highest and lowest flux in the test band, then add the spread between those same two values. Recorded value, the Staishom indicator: 7.1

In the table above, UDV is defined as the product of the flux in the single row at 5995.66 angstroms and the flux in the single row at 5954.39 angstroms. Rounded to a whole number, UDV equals 51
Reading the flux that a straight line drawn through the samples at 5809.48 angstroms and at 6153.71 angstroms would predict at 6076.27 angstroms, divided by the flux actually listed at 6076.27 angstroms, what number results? 0.95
